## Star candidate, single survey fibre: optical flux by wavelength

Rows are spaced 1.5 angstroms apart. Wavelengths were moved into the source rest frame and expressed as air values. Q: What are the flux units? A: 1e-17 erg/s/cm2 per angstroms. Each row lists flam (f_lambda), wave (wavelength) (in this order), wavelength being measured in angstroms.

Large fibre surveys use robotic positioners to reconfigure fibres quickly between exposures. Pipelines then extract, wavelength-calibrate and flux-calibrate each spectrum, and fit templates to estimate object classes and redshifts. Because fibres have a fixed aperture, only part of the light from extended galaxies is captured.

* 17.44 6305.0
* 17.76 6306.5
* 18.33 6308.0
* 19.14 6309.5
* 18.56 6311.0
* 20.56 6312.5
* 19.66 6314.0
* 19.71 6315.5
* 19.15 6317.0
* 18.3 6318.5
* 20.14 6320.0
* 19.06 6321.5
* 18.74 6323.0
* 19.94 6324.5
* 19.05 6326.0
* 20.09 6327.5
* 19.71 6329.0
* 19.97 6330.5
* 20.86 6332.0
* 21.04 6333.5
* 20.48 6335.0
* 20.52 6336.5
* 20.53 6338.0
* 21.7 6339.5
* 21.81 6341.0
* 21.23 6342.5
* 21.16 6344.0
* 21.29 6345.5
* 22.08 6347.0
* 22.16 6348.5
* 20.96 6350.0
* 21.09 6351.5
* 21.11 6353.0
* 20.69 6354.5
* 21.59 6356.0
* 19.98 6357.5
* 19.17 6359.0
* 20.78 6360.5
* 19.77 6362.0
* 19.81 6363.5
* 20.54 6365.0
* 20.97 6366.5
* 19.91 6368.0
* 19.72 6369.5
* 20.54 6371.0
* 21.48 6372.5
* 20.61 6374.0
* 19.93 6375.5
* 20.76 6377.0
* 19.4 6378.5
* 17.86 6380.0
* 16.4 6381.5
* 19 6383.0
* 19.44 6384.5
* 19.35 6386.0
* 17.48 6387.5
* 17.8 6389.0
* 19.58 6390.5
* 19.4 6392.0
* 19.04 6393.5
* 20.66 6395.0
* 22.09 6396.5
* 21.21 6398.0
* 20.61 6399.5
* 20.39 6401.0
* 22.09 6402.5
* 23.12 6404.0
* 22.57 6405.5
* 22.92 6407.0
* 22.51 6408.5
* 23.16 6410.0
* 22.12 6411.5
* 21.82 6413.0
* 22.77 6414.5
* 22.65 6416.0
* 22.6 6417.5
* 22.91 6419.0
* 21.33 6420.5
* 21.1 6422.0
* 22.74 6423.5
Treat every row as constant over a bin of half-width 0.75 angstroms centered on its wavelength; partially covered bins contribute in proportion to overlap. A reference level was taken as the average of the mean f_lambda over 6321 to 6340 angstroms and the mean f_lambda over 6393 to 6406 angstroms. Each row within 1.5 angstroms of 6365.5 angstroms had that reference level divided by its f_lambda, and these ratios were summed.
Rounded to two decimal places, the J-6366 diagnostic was 2.00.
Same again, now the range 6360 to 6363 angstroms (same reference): 2.05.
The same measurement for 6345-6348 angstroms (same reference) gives 1.91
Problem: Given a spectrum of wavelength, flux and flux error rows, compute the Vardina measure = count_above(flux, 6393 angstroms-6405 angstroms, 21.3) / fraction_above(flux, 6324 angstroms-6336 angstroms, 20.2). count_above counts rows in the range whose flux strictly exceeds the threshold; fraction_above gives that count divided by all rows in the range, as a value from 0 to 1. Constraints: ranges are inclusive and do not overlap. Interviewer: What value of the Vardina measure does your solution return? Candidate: 8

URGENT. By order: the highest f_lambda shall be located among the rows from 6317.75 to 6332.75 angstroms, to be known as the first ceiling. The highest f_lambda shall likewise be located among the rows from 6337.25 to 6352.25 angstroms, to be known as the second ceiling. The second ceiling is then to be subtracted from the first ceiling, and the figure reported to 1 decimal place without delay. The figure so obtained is -1.3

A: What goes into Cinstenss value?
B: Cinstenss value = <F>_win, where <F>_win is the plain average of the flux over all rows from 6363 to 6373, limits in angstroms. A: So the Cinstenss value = 20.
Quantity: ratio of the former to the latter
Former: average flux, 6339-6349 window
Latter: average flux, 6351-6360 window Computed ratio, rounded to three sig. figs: 1.05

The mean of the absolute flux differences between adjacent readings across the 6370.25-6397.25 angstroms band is 1.08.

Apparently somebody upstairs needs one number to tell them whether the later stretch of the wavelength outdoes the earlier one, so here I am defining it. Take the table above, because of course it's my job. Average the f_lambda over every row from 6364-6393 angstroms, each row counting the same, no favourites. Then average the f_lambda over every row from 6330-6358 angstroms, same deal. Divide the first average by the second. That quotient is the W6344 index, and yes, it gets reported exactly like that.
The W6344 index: 0.92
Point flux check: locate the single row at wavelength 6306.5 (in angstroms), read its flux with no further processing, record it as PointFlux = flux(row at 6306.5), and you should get 17.76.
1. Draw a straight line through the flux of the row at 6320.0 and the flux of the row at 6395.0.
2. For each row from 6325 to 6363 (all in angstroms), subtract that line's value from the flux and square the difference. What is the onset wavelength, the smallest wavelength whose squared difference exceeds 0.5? 6326.0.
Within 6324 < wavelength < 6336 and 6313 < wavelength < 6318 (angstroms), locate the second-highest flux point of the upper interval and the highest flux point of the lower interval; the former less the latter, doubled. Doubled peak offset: 2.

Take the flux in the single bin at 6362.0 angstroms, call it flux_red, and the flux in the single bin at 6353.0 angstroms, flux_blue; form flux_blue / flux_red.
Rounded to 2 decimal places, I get 1.07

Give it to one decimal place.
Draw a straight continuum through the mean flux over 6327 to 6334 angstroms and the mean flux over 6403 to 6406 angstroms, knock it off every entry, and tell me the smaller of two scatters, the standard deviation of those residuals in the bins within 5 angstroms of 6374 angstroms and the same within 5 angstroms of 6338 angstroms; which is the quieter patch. 0.5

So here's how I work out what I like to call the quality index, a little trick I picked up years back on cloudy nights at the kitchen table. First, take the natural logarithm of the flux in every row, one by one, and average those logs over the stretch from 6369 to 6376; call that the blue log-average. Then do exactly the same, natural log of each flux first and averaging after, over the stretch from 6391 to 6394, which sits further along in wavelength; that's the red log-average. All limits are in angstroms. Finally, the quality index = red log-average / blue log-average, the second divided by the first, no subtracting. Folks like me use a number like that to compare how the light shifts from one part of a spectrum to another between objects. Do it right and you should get 0.98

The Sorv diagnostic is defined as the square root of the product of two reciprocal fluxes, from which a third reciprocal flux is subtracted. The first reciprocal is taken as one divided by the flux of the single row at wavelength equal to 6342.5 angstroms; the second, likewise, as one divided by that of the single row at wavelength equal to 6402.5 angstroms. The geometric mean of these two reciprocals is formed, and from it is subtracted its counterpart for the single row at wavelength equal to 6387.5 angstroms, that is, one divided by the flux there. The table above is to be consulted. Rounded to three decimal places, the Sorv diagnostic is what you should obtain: -0.011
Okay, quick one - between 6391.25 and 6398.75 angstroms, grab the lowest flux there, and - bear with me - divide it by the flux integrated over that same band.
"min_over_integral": 0.124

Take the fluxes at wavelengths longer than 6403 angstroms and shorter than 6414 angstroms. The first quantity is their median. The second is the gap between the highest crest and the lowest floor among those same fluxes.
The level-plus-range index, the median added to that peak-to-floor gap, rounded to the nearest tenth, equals 23.9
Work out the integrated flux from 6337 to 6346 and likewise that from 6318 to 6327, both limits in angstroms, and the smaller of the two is 173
